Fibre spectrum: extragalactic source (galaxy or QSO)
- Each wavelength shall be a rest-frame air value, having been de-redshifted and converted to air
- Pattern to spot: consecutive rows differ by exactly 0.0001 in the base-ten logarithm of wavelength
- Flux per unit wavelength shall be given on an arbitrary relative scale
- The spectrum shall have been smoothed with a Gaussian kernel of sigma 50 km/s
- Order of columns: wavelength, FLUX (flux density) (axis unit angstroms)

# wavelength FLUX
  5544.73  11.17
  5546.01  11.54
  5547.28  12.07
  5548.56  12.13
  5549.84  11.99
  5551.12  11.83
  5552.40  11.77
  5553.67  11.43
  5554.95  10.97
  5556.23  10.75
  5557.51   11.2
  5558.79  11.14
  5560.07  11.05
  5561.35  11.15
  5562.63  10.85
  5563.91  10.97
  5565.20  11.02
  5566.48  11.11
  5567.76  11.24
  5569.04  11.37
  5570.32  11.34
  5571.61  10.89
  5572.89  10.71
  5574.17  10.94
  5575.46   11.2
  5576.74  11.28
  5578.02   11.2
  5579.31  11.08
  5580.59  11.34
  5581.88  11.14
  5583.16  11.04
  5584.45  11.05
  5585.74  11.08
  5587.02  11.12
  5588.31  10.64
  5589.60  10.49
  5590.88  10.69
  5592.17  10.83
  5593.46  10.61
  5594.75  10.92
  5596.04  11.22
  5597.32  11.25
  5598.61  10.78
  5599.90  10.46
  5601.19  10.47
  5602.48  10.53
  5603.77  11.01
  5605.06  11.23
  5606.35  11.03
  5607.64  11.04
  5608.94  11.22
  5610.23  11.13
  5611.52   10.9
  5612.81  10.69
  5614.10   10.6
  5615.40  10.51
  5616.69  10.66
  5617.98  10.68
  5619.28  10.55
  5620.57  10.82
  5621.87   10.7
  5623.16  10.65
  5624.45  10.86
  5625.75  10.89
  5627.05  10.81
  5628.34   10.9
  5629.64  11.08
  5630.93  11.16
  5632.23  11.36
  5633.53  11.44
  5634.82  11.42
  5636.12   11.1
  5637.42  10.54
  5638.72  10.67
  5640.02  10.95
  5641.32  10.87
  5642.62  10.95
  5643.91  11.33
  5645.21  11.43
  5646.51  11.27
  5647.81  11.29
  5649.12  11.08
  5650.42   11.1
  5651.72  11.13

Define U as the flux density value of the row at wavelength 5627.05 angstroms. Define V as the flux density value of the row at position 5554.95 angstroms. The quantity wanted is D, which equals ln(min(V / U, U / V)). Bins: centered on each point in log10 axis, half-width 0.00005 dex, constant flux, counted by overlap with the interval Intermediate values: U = 10.81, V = 10.97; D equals -0.015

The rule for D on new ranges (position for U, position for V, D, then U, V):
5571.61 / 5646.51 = -0.034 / 10.89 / 11.27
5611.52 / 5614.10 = -0.028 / 10.9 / 10.6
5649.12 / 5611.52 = -0.016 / 11.08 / 10.9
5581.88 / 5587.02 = -0.002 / 11.14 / 11.12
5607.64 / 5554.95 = -0.006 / 11.04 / 10.97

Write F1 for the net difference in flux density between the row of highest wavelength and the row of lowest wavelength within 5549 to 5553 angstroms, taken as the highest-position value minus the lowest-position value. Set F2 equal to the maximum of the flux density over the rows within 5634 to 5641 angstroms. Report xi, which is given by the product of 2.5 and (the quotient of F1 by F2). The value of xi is -0.05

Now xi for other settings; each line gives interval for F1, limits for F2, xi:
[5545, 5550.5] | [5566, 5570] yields 0.10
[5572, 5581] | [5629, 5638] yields 0.14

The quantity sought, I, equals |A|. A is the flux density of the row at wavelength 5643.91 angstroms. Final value 11.3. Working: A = 11.33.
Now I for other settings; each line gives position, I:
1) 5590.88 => 10.7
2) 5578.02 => 11.2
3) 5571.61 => 10.9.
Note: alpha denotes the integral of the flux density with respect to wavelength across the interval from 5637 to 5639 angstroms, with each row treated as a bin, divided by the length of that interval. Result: 10.6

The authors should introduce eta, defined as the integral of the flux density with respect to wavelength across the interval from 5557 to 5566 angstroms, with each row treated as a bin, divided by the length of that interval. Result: 11.0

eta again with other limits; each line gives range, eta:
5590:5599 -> 10.9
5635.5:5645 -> 10.9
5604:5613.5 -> 11.0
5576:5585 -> 11.2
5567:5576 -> 11.1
